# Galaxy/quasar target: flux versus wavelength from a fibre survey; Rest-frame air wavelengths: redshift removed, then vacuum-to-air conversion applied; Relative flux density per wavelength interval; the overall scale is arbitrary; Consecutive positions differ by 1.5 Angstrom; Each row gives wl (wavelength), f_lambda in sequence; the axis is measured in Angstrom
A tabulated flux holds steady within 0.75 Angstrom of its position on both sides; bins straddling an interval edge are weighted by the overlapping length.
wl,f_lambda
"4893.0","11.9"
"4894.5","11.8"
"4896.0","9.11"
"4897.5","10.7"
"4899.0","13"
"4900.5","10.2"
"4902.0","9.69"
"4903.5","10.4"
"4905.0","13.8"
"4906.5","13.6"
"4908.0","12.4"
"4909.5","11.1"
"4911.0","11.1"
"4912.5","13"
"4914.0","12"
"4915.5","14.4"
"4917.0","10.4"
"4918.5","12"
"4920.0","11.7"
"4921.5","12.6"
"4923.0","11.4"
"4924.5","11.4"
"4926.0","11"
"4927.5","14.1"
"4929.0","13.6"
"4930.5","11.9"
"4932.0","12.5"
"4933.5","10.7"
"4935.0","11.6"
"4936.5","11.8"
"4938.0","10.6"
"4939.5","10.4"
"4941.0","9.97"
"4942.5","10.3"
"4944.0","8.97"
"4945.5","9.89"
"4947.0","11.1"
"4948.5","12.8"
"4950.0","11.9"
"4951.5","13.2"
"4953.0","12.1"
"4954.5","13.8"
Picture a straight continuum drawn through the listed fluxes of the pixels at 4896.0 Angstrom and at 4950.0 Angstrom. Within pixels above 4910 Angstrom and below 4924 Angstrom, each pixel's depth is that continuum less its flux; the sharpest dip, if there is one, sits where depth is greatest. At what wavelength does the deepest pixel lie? 4917.0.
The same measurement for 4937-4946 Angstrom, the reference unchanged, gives 4944.0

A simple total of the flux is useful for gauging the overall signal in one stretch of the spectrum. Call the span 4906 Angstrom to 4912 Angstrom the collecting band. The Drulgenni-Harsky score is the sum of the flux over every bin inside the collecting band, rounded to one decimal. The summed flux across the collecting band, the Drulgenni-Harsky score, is 48.2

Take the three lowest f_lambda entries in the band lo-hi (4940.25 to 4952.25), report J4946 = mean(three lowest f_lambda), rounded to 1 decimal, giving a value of 9.6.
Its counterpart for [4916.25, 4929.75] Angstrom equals 10.9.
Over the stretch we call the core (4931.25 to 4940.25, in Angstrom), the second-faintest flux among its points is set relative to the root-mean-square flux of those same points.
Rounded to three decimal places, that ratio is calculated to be 0.939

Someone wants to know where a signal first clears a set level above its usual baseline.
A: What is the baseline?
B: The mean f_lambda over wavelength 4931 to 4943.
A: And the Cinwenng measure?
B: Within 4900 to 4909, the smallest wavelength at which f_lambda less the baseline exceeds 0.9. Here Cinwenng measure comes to 4905.0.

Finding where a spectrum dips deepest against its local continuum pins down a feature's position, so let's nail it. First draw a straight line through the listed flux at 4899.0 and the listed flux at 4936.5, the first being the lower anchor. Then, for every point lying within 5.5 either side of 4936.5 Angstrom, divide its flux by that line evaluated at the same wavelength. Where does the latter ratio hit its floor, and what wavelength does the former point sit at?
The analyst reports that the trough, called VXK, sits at 4941.0 Angstrom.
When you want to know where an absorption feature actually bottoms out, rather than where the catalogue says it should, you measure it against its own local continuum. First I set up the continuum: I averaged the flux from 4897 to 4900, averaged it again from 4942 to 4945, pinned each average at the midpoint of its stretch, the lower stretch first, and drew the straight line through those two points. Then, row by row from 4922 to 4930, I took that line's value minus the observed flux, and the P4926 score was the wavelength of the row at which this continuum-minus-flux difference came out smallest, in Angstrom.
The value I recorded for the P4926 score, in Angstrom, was 4927.5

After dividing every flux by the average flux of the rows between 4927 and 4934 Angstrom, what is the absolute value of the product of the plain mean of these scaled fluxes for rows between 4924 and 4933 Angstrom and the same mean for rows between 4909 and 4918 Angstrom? 0.94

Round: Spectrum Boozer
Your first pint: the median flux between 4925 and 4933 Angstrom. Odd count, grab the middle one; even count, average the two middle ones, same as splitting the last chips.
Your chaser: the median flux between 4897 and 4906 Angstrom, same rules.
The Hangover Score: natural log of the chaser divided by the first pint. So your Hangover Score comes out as -0.17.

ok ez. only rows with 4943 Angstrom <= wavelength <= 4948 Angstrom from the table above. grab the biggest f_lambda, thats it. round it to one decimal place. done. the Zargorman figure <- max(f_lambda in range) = 11.1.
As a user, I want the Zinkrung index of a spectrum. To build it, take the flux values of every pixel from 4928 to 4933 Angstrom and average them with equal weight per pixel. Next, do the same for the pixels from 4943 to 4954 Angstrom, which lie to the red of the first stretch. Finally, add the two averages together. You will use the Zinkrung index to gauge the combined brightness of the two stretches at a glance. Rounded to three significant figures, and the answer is 24.1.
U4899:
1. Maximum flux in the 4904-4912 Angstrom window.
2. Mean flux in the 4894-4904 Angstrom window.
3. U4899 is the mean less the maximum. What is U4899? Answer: -3.1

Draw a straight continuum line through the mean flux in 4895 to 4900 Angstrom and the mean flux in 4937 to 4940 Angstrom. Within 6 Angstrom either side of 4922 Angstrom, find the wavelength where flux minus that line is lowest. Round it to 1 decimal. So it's 4917.0 Angstrom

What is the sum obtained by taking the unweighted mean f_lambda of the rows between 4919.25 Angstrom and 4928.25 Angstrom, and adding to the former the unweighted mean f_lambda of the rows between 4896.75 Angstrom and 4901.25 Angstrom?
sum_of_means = 23.3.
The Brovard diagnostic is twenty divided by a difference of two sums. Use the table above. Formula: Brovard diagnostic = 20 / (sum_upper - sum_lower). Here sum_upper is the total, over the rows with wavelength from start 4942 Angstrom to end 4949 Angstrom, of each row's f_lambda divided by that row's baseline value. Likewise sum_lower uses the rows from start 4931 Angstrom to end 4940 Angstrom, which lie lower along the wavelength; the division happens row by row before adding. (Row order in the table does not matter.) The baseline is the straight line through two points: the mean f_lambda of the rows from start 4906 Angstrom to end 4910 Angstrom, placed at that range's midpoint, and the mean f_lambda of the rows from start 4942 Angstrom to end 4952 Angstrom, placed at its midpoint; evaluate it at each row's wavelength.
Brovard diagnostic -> -18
